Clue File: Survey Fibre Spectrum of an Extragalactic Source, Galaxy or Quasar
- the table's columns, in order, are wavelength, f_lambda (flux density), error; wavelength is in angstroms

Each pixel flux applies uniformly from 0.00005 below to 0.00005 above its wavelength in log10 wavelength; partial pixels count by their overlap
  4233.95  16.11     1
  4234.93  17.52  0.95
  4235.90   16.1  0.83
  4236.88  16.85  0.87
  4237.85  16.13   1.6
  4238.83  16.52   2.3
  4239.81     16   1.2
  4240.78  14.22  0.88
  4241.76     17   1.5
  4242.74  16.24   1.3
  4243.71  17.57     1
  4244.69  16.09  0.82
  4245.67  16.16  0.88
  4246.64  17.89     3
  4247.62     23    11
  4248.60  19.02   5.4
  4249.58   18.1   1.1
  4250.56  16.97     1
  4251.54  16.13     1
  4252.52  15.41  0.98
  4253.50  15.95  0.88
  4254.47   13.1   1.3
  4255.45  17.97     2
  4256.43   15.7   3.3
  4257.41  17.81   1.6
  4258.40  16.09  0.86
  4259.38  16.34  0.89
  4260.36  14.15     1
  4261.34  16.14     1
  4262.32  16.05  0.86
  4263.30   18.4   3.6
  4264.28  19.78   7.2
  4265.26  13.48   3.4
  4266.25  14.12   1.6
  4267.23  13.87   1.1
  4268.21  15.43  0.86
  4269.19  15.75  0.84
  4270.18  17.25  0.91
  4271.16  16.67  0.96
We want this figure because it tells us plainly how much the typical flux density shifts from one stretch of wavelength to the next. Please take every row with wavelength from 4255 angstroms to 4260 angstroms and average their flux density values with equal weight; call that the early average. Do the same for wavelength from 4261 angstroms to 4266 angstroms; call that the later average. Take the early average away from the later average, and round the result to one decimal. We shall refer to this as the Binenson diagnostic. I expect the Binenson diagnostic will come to 0.0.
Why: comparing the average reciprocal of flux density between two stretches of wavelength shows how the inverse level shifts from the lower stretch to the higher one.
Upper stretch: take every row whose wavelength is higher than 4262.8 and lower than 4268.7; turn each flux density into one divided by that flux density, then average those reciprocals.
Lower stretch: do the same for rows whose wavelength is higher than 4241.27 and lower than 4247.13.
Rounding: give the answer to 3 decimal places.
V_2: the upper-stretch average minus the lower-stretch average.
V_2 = 0.005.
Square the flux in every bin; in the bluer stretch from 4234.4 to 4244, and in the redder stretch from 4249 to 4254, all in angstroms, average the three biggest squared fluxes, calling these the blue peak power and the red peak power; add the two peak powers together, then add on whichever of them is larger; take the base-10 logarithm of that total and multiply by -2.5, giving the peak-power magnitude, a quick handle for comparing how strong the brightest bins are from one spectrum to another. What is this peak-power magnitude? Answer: -7.38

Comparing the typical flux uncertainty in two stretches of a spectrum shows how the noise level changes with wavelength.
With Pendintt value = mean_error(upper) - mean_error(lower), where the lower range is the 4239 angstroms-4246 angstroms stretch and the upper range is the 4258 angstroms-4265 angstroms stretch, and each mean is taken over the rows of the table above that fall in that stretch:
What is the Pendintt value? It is 1.1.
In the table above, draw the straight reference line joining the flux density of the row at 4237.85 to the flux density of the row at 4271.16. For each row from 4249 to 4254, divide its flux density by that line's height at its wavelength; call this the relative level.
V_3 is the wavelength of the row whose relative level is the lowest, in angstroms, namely 4252.52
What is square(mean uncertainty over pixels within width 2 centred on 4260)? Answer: 0.9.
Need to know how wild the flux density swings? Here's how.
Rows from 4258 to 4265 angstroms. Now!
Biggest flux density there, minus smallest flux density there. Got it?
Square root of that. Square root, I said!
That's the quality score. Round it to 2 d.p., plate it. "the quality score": 2.37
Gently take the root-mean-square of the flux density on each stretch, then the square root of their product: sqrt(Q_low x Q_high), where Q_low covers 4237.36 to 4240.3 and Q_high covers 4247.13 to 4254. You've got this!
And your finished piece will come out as 17.1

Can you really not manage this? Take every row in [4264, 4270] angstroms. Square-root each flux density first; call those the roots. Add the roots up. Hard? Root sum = 23.5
